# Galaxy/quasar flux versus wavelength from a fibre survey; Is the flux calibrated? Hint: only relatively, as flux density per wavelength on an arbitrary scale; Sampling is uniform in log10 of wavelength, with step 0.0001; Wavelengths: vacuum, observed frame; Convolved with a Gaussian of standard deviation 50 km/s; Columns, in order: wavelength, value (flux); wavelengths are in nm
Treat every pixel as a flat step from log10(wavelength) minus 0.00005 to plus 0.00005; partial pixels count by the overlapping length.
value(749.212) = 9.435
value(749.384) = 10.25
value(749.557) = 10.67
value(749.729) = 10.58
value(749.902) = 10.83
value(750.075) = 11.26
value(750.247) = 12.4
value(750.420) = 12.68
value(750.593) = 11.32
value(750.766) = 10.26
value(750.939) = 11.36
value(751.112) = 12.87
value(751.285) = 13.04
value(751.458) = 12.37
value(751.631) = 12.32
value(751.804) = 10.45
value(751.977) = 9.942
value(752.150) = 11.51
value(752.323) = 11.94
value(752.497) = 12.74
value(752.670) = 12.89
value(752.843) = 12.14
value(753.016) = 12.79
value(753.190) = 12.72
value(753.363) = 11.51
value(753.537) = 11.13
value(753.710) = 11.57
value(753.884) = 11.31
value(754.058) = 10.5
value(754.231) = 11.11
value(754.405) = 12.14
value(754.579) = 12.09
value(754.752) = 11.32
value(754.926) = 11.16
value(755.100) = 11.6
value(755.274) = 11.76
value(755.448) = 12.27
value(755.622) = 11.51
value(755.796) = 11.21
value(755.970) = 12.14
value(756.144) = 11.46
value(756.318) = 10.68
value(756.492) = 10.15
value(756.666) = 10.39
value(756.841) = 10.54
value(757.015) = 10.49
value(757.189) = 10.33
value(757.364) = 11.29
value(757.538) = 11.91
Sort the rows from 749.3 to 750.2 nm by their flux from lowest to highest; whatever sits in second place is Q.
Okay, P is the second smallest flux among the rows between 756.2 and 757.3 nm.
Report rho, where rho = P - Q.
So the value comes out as -0.25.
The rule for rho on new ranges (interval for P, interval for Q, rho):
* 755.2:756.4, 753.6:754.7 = 0.10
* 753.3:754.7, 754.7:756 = -0.10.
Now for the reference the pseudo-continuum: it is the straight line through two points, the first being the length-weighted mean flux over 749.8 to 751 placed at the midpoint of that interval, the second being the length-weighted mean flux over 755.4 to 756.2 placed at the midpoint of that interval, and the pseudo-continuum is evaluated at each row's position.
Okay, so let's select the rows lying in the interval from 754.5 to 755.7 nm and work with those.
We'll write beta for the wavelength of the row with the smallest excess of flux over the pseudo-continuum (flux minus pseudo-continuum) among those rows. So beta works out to 754.926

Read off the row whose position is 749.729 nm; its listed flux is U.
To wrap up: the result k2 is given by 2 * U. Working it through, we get 21.2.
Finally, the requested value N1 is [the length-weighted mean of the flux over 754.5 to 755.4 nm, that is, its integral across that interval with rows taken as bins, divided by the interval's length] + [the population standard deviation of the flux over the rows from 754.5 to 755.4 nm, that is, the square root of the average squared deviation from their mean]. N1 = 11.9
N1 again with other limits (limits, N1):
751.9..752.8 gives 12.9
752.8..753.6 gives 12.7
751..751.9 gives 13.1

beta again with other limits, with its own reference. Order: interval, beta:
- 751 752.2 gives 751.977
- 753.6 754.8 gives 754.058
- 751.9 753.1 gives 751.977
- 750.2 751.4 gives 750.766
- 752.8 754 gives 753.537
